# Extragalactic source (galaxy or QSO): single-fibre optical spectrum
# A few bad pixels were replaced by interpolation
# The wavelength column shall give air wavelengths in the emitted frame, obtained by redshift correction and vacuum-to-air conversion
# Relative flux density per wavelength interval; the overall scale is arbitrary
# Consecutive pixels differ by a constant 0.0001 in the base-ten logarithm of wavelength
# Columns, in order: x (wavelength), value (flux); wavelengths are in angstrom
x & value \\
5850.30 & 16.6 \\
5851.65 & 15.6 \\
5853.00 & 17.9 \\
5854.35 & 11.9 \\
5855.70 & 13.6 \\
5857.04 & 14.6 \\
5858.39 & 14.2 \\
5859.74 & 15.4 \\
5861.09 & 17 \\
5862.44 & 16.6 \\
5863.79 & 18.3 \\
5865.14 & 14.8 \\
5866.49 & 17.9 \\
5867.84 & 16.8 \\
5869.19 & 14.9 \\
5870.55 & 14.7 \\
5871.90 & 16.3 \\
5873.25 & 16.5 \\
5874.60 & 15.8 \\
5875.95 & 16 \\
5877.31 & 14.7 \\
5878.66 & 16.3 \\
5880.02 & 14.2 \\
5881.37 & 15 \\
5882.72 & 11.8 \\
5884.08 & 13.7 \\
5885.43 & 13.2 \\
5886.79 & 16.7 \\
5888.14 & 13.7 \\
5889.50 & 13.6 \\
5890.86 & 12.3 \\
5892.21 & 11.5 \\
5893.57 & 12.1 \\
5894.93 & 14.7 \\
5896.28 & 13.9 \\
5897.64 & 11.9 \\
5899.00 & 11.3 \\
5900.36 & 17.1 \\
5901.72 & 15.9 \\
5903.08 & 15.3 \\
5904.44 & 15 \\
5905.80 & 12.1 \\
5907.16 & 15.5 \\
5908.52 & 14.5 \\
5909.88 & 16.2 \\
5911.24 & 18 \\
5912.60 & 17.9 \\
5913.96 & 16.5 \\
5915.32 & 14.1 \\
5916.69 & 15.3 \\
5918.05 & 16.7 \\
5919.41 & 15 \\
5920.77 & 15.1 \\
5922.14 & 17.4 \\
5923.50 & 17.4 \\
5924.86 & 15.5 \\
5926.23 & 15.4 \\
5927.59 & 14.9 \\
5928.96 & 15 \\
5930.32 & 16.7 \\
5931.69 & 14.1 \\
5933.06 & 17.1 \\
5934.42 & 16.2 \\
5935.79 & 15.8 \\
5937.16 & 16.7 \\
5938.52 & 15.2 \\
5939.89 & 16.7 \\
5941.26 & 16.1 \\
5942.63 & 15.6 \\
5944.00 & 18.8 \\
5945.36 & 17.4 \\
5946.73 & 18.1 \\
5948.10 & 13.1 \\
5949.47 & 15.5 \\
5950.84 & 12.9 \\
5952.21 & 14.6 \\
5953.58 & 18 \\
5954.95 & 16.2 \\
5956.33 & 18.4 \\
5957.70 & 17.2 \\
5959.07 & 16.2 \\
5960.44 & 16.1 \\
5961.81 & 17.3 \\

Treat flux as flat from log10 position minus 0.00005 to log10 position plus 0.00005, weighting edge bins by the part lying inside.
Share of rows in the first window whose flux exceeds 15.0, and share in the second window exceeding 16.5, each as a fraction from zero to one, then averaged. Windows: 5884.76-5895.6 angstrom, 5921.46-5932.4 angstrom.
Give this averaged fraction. 0.25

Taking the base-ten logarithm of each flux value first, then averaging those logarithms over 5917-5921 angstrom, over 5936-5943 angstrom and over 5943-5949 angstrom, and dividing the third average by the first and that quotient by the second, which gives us 0.85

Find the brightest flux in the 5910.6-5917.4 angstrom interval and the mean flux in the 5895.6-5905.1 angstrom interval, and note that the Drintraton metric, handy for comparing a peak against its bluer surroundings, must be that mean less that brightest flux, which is -3.7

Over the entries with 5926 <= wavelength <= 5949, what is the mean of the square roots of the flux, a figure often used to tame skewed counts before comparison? 4.00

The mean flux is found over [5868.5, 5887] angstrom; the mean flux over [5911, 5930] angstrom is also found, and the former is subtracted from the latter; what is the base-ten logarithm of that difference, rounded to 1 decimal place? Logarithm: 0.0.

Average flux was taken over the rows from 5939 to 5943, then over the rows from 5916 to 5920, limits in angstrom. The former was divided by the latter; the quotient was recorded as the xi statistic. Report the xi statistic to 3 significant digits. 1.03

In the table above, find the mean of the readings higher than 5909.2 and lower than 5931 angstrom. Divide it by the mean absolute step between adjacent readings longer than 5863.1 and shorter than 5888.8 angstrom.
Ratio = 9.5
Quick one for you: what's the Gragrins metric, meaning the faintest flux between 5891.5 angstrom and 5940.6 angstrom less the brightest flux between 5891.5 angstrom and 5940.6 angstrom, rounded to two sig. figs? -6.7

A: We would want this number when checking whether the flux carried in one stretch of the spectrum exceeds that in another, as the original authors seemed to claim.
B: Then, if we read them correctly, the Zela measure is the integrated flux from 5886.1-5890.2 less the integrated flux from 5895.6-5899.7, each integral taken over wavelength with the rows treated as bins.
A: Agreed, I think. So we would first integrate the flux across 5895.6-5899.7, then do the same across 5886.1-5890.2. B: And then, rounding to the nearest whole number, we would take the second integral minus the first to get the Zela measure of 9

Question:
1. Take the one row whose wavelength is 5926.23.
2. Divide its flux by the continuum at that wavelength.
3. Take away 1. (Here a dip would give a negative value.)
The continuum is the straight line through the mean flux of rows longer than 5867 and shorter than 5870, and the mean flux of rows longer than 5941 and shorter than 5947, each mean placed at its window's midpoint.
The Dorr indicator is -0.09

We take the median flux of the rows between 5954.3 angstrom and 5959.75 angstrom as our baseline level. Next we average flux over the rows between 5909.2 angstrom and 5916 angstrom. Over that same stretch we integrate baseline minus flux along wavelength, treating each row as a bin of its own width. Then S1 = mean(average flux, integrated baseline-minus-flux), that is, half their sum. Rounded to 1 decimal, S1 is 8.8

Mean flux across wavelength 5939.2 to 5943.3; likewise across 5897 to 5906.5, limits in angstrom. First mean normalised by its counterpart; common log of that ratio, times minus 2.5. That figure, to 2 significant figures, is -0.15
